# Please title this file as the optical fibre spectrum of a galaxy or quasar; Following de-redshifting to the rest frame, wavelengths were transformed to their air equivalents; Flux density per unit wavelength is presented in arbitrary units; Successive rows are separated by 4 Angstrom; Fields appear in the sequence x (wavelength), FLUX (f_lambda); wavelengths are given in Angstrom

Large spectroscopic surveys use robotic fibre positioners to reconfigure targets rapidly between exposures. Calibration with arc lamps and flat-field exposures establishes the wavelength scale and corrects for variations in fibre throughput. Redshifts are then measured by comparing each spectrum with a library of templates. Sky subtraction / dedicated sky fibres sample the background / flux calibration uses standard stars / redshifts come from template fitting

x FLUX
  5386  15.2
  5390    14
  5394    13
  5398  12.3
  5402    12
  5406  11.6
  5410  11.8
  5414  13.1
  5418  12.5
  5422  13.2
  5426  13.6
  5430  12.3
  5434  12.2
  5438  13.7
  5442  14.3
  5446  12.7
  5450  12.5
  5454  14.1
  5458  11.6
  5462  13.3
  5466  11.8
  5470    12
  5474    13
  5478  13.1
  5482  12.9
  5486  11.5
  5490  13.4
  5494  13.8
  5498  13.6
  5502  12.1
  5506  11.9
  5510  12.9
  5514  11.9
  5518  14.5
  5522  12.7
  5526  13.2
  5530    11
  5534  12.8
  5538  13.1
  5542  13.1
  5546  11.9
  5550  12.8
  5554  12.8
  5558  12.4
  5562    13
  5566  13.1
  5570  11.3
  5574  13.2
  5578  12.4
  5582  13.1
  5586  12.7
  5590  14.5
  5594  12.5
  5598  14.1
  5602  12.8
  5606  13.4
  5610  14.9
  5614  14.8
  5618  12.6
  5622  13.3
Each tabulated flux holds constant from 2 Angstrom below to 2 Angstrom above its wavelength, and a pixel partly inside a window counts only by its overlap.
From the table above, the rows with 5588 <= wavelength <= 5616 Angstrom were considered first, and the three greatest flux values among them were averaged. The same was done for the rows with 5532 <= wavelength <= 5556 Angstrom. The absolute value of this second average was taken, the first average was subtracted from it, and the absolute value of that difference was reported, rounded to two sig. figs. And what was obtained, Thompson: 1.7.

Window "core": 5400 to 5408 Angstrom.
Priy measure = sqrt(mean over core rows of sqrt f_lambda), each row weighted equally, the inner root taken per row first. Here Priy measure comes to 1.85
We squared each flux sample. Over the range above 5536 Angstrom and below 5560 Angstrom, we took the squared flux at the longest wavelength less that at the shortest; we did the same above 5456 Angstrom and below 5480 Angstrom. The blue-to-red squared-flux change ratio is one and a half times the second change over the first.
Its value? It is -3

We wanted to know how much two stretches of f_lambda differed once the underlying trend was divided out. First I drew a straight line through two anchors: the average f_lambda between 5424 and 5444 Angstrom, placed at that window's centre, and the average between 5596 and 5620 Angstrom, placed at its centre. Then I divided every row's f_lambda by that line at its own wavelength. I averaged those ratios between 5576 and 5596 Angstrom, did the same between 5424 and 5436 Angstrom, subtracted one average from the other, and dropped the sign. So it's 0.010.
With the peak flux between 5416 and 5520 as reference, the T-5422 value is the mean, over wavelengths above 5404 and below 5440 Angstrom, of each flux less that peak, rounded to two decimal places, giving -1.83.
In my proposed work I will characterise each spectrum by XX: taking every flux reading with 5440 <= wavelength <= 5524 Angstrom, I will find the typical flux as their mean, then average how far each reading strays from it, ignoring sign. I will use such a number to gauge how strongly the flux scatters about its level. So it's 0.73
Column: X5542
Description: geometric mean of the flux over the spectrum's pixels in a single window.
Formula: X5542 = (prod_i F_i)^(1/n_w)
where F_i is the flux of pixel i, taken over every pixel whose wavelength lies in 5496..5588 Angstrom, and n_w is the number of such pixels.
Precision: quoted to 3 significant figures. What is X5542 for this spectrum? 12.7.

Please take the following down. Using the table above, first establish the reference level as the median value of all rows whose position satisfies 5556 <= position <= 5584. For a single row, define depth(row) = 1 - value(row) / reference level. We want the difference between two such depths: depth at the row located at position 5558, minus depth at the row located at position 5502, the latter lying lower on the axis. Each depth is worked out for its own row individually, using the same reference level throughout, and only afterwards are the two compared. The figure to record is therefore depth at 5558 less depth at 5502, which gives -0.02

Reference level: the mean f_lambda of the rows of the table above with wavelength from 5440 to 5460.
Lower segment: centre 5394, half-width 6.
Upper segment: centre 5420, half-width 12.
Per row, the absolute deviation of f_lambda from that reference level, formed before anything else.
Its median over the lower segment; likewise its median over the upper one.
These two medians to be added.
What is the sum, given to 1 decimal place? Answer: 1.3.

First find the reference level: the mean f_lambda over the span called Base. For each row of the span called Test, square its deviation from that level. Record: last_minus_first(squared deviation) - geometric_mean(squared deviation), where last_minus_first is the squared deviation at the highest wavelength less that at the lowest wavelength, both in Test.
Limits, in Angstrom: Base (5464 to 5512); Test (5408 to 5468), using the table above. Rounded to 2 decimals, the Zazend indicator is -0.26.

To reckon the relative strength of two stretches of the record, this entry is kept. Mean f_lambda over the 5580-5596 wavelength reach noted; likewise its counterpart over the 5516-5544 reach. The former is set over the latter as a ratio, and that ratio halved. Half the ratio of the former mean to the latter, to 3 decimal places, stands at 0.511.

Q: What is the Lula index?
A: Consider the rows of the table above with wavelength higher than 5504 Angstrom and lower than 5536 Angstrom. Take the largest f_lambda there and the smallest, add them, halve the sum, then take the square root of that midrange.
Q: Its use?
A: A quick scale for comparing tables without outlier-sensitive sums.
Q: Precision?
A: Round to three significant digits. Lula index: 3.57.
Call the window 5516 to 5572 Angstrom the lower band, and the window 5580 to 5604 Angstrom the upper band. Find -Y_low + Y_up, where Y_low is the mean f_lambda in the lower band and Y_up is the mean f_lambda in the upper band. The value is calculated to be 0.6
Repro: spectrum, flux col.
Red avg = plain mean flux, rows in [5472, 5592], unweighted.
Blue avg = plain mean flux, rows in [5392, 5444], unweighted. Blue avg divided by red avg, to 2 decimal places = 1.00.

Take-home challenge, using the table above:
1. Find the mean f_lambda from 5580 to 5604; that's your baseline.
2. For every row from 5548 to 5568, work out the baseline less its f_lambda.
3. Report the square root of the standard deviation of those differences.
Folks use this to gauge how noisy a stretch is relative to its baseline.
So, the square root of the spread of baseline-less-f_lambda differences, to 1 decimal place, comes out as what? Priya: 0.5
